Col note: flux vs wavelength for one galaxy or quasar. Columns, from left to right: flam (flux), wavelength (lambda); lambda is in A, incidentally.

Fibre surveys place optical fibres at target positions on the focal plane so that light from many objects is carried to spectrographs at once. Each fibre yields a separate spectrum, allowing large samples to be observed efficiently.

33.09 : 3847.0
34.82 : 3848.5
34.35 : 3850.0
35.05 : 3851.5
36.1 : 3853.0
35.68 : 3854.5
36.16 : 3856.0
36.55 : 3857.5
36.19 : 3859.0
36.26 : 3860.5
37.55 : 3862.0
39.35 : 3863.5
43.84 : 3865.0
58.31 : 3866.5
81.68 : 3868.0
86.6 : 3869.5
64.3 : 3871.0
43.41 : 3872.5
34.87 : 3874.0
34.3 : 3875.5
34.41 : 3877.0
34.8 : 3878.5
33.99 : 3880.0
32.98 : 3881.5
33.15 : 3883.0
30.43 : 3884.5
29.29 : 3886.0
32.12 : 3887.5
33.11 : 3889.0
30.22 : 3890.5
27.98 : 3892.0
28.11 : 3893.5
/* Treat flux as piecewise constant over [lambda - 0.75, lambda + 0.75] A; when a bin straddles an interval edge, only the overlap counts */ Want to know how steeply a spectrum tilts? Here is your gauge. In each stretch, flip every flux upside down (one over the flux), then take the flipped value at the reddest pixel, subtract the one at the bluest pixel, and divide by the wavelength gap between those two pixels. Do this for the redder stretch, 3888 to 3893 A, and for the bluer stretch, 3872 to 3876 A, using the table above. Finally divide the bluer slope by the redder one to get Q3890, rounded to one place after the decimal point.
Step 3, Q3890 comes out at 1.1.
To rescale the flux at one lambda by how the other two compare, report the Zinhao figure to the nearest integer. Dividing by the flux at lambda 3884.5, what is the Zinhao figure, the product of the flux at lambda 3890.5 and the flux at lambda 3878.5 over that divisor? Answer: 35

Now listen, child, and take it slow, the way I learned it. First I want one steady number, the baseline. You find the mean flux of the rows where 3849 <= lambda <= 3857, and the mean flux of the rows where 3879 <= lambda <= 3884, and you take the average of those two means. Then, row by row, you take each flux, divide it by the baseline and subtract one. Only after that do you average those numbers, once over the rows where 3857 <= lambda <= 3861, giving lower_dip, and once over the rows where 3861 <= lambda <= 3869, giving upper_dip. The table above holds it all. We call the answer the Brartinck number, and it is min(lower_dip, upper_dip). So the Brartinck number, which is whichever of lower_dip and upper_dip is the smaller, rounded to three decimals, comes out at 0.056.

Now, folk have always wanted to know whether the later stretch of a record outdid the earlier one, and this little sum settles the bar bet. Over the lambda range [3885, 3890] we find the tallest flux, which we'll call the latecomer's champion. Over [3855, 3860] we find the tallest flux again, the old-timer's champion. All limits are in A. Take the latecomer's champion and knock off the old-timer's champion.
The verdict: -3.4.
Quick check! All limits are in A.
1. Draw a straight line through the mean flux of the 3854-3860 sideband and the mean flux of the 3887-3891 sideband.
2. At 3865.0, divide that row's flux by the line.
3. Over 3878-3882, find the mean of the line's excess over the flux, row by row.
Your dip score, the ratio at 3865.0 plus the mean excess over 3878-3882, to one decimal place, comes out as 0.4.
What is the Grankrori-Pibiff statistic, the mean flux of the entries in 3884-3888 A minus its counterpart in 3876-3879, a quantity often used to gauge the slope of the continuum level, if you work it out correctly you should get -4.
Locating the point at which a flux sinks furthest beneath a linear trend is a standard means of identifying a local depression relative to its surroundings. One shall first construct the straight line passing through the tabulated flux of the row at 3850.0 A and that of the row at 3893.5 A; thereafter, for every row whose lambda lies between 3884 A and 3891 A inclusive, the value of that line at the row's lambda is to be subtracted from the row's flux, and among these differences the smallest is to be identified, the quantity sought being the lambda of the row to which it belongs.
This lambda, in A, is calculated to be 3886.0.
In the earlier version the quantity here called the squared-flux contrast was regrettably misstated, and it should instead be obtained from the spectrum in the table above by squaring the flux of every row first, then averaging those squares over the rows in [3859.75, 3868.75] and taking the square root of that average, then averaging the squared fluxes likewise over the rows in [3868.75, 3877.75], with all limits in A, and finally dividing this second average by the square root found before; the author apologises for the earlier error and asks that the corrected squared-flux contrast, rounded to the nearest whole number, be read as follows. 55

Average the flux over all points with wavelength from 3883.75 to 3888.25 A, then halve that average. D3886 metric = 15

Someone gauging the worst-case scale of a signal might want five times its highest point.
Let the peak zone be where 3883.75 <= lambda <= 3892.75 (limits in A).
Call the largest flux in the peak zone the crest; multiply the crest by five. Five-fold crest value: 166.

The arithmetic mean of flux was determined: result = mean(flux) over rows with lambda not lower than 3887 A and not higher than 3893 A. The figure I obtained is 31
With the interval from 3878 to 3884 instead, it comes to 34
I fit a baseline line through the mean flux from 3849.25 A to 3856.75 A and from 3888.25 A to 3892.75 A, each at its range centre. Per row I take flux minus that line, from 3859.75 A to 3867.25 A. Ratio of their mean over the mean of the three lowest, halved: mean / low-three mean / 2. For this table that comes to 1.3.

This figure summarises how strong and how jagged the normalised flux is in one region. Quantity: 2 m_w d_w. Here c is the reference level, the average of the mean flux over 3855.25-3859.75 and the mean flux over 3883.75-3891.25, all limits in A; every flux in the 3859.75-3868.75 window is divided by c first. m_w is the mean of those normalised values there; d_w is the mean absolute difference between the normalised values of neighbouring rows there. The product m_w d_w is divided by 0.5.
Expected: 0.79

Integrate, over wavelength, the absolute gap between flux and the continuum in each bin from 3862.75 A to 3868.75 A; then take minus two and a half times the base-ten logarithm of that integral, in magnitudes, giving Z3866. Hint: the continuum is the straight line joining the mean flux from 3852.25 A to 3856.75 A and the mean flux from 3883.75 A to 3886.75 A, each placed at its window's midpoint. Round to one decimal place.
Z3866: -5.3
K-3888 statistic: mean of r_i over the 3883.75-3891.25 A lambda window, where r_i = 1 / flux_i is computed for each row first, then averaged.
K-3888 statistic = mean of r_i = 0.0323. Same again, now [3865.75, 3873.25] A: 0.0159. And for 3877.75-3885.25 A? 0.0303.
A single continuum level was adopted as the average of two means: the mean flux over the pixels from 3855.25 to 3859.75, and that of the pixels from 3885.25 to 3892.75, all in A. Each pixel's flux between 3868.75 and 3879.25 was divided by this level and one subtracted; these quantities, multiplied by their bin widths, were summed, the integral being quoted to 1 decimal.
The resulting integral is 4.4 A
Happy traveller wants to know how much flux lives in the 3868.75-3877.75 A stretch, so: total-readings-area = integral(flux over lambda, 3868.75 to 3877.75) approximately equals 447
